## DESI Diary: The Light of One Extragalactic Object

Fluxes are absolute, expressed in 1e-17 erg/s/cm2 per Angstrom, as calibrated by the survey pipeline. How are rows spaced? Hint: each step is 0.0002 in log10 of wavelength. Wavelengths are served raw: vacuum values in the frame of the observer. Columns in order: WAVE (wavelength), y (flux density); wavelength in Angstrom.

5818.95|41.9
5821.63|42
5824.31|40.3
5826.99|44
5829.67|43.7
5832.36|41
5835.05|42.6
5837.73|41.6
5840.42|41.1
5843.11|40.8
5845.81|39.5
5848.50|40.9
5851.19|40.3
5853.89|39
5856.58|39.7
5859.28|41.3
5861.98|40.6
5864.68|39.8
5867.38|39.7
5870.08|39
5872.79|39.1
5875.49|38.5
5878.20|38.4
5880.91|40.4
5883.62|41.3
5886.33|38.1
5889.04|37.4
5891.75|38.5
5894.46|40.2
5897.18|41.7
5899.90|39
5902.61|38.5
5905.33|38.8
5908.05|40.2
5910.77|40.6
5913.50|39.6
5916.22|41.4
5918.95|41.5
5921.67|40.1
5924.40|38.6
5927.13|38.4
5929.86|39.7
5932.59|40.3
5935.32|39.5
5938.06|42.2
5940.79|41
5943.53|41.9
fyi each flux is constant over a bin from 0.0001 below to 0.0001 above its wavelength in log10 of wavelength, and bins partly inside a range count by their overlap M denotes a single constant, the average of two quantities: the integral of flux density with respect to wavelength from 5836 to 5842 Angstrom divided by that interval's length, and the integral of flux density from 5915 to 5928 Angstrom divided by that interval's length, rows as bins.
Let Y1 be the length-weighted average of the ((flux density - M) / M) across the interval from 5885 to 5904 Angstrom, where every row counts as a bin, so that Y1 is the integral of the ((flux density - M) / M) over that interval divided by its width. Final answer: -0.041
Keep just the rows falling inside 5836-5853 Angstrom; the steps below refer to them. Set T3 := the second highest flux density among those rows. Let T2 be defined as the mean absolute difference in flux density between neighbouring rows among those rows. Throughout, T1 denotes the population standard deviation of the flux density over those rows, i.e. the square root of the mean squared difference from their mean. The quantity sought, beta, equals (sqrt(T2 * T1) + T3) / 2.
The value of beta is 20.9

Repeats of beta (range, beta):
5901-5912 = 20.5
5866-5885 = 20.6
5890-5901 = 20.9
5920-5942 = 21.1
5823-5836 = 22.7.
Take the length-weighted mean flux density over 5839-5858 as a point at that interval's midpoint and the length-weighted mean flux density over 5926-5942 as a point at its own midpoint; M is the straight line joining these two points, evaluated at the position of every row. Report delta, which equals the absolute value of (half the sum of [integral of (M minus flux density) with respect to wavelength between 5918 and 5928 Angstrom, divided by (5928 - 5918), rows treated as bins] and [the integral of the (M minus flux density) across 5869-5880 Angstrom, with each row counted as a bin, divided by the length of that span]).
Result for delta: 0.98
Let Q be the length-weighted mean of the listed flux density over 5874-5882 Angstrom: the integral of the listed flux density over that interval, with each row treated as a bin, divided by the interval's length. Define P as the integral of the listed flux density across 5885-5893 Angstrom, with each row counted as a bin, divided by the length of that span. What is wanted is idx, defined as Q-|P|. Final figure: 1.0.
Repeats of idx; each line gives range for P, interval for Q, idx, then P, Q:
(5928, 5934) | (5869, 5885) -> -0.5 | 39.9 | 39.4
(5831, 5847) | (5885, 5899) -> -1.9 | 41.1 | 39.2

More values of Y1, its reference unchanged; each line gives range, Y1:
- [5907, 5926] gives -0.012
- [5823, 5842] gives 0.031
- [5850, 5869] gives -0.017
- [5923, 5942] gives -0.020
